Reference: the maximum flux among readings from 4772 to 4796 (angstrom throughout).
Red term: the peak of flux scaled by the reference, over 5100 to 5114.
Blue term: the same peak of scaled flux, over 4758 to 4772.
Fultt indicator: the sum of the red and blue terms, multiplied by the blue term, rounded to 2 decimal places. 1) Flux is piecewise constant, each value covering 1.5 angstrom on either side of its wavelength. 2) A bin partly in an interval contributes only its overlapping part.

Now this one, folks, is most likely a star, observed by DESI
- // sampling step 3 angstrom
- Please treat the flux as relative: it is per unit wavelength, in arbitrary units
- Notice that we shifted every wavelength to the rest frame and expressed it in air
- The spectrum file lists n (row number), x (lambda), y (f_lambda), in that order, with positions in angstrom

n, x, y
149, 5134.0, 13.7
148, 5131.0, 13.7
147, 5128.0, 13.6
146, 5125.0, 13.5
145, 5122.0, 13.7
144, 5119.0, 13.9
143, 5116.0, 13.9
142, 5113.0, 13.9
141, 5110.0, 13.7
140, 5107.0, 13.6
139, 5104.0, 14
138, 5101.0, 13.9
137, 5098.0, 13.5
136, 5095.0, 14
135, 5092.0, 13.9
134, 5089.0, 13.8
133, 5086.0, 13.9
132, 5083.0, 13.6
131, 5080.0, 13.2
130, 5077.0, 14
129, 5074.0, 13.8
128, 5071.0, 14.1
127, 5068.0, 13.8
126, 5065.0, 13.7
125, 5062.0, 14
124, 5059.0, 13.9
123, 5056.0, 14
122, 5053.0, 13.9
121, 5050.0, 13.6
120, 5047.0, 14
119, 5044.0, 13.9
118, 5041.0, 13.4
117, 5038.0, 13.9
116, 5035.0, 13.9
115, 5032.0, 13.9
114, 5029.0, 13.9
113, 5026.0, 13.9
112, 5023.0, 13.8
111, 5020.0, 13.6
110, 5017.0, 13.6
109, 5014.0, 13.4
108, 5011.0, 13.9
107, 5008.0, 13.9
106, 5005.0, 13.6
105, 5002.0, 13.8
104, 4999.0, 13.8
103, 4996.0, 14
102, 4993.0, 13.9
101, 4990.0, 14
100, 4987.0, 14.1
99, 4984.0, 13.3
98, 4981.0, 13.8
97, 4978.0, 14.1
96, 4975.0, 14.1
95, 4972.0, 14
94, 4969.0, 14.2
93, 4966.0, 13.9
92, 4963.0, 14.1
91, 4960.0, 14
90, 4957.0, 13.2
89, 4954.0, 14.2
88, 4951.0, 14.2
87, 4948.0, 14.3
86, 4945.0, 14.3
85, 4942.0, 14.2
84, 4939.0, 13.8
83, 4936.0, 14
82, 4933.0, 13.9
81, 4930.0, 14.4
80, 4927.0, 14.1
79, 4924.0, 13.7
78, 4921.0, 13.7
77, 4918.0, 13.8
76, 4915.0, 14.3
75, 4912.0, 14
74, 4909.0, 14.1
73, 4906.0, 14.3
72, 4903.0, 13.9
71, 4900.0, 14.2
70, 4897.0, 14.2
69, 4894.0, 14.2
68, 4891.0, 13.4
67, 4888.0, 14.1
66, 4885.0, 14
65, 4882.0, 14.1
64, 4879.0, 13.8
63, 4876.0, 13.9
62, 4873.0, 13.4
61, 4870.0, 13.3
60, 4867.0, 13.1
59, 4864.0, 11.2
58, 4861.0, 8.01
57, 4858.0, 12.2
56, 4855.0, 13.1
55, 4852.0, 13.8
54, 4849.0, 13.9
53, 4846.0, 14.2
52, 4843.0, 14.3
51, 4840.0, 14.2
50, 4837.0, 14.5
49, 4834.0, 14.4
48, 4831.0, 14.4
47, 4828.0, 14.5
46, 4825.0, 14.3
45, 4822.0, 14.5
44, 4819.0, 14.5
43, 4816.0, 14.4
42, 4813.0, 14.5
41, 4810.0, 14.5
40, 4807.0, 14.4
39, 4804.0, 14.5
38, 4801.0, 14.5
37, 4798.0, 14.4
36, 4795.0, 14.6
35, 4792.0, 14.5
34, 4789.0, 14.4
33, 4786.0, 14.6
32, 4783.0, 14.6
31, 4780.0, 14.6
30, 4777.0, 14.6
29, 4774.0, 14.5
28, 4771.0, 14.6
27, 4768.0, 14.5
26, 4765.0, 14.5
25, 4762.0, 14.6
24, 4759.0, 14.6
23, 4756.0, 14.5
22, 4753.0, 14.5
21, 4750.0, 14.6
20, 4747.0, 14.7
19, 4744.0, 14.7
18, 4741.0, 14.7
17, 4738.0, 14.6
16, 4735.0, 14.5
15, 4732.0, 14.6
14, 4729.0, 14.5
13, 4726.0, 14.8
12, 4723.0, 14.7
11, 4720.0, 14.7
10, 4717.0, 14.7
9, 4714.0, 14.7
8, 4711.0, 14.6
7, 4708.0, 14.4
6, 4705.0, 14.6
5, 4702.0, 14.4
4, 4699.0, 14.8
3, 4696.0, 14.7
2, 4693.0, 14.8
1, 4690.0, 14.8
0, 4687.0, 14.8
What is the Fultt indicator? 1.96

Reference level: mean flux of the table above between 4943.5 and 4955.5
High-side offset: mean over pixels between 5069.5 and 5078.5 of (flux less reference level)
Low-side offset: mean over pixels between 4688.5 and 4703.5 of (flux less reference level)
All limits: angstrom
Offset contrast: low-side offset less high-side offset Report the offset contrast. 0.73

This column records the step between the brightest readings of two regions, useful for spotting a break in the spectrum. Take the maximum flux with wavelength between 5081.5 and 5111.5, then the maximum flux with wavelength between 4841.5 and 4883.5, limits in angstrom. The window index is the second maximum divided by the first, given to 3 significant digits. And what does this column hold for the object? 1.02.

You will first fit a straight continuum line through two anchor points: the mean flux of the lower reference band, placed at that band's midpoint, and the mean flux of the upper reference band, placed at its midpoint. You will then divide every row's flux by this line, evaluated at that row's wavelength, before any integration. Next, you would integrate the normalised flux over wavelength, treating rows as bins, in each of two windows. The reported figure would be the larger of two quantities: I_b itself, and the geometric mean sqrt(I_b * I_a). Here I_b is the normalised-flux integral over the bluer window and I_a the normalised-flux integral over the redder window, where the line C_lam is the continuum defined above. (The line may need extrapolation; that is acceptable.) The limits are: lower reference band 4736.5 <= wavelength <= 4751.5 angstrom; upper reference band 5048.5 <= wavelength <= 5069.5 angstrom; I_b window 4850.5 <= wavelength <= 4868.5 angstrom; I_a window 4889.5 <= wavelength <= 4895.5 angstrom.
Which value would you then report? 15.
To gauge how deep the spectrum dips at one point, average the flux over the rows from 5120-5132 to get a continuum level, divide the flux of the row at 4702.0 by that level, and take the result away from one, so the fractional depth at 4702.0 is -0.06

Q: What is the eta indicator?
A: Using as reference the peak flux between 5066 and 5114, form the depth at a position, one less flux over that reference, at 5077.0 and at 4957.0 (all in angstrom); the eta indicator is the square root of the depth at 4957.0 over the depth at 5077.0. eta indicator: 3.0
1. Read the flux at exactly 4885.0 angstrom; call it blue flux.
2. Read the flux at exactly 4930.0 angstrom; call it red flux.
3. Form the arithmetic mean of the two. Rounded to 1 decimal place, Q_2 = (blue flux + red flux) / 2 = 14.2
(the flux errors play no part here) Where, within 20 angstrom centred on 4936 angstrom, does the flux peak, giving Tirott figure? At 4930.0 angstrom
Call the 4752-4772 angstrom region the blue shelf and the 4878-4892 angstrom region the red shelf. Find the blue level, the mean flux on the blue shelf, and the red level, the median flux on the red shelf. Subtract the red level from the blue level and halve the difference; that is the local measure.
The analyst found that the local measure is 0.27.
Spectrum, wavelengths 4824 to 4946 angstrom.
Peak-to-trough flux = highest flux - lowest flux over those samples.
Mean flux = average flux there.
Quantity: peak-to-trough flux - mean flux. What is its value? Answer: -7.2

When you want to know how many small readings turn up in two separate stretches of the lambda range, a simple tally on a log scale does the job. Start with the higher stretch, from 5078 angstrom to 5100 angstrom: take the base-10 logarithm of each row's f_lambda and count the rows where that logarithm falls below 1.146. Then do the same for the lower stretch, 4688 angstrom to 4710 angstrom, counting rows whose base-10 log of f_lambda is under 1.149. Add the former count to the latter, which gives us 6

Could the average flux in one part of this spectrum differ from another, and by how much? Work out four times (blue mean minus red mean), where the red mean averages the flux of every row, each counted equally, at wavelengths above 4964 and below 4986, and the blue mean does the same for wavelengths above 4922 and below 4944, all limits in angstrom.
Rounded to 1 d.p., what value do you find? 0.4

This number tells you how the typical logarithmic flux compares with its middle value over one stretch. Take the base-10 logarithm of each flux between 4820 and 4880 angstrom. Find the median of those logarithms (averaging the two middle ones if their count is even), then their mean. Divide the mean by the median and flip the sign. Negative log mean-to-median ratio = -0.98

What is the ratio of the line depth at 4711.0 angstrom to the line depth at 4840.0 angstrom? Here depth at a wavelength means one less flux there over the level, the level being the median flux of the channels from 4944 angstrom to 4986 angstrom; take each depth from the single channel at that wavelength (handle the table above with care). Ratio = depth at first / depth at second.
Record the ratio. 5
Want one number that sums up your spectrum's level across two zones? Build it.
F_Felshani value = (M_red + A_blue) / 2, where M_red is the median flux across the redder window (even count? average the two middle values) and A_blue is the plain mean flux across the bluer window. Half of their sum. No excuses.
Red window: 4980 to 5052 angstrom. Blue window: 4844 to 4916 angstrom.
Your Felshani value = 13.7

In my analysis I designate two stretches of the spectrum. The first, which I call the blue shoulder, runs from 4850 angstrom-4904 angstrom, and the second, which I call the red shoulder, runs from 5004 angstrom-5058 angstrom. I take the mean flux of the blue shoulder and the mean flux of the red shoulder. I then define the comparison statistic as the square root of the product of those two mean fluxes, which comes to 13.5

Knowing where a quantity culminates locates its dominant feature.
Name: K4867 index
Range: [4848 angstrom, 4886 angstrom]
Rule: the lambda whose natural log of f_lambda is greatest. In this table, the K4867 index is 4882.0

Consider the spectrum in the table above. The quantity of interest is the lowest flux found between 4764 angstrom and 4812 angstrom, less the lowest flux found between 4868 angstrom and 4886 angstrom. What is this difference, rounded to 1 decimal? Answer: 1.1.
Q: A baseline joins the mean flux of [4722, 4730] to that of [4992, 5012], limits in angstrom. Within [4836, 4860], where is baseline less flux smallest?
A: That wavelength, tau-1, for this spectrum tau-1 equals 4837.0 angstrom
